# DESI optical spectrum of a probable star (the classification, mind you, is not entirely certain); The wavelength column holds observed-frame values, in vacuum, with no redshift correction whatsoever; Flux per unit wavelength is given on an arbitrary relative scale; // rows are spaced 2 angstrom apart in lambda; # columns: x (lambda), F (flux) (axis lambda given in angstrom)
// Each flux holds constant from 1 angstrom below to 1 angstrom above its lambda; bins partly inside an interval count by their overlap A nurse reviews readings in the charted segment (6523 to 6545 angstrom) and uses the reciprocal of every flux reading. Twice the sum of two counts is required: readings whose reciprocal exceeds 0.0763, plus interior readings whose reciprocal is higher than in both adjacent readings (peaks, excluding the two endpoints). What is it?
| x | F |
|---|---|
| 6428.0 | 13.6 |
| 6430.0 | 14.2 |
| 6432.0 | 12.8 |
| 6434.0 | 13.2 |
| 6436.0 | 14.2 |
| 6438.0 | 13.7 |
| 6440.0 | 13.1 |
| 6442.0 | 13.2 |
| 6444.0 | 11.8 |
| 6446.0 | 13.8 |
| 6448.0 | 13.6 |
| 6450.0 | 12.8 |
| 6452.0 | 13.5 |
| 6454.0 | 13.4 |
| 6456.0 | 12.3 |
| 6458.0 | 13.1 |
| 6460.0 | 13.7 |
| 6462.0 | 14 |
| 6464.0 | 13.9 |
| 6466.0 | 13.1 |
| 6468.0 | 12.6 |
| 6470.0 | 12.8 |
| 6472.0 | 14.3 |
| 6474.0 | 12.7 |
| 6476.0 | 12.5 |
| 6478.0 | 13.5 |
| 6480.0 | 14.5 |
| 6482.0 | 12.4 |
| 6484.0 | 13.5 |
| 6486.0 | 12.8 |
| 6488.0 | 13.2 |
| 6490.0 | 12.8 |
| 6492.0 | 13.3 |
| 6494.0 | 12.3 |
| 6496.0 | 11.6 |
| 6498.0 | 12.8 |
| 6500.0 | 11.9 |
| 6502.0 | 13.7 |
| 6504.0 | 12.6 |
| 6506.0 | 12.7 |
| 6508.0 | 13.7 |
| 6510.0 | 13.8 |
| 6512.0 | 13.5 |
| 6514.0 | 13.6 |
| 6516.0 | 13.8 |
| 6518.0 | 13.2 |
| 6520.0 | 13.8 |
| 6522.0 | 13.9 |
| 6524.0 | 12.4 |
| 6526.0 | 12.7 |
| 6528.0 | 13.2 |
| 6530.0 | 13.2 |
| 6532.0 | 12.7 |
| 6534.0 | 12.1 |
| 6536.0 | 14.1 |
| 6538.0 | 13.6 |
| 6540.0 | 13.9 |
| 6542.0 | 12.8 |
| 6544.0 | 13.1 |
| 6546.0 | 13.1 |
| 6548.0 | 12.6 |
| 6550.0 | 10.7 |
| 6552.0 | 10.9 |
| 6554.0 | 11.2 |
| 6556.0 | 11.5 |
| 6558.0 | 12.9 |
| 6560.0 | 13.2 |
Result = 18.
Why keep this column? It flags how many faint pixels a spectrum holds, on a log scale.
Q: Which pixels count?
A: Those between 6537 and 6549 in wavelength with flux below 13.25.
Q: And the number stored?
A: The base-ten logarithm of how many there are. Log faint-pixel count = 0.60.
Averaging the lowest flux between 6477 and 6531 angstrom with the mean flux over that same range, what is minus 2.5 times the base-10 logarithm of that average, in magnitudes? -2.73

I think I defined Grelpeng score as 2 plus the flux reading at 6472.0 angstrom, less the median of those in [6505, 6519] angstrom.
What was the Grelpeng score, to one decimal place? 2.7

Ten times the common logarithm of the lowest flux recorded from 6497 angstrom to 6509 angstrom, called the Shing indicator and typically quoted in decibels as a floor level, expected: 10.8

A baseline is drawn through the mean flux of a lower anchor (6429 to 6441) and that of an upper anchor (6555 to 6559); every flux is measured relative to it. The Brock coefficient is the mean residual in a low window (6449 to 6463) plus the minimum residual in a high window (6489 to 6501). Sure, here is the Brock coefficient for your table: -1.3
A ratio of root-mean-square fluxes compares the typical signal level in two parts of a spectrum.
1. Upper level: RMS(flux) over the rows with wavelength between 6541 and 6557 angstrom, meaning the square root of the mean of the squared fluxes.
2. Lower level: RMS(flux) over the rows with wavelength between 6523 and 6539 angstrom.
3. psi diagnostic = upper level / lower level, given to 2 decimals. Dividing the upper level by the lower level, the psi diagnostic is 0.92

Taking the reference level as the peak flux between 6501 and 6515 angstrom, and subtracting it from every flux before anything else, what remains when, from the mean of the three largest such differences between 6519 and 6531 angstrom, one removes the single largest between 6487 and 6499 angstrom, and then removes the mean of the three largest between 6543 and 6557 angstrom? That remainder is 1.2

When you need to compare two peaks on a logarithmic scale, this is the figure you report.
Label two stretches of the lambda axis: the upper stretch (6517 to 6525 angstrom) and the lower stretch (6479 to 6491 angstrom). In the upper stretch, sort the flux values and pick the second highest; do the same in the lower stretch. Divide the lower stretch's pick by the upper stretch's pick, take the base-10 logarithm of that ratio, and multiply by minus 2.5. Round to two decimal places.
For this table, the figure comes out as 0.02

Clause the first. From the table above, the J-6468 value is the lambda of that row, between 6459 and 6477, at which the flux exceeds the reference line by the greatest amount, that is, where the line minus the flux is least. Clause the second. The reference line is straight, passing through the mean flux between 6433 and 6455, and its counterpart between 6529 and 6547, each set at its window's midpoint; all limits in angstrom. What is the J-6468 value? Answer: 6472.0 angstrom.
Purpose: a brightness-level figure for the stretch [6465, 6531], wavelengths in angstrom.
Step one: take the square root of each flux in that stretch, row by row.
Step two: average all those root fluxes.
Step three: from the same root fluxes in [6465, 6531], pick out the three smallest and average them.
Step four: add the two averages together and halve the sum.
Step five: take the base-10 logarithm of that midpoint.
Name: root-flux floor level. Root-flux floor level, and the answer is 0.549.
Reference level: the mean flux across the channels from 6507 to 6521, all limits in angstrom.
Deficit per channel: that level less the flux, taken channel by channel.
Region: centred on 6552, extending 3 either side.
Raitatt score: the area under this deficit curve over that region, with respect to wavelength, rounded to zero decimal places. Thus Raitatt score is 16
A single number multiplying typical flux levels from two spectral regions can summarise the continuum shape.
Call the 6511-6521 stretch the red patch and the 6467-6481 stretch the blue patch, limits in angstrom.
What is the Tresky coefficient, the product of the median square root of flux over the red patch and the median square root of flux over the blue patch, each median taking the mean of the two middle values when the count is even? 13.2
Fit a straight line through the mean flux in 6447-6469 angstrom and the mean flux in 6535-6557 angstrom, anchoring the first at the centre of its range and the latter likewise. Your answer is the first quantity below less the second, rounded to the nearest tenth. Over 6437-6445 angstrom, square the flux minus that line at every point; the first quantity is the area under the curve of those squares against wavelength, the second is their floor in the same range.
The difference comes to 5.5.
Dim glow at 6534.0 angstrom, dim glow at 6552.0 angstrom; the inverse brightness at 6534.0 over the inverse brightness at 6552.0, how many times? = 0.901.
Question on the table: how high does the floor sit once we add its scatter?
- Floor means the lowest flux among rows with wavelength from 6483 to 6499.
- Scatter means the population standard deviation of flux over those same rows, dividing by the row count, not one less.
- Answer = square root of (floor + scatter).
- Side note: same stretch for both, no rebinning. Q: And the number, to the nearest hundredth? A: 3.49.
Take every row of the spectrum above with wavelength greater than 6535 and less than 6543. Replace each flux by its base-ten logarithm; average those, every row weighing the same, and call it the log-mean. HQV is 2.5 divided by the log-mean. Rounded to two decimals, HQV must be 2.21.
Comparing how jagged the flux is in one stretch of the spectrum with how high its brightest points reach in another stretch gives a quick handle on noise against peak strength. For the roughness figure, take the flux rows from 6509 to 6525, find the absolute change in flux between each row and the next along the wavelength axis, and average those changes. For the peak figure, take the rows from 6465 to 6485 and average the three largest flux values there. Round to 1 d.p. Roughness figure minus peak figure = -13.6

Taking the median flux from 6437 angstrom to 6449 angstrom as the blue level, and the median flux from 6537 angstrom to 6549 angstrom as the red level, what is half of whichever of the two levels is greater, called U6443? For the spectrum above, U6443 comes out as 6.70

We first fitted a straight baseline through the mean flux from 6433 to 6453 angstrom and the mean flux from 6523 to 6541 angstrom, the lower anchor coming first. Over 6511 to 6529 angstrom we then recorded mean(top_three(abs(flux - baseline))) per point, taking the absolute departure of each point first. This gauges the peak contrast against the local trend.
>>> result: 0.72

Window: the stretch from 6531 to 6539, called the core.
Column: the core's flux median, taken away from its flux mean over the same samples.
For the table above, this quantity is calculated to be -0.025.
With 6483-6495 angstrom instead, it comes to -0.017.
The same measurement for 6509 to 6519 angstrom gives -0.020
